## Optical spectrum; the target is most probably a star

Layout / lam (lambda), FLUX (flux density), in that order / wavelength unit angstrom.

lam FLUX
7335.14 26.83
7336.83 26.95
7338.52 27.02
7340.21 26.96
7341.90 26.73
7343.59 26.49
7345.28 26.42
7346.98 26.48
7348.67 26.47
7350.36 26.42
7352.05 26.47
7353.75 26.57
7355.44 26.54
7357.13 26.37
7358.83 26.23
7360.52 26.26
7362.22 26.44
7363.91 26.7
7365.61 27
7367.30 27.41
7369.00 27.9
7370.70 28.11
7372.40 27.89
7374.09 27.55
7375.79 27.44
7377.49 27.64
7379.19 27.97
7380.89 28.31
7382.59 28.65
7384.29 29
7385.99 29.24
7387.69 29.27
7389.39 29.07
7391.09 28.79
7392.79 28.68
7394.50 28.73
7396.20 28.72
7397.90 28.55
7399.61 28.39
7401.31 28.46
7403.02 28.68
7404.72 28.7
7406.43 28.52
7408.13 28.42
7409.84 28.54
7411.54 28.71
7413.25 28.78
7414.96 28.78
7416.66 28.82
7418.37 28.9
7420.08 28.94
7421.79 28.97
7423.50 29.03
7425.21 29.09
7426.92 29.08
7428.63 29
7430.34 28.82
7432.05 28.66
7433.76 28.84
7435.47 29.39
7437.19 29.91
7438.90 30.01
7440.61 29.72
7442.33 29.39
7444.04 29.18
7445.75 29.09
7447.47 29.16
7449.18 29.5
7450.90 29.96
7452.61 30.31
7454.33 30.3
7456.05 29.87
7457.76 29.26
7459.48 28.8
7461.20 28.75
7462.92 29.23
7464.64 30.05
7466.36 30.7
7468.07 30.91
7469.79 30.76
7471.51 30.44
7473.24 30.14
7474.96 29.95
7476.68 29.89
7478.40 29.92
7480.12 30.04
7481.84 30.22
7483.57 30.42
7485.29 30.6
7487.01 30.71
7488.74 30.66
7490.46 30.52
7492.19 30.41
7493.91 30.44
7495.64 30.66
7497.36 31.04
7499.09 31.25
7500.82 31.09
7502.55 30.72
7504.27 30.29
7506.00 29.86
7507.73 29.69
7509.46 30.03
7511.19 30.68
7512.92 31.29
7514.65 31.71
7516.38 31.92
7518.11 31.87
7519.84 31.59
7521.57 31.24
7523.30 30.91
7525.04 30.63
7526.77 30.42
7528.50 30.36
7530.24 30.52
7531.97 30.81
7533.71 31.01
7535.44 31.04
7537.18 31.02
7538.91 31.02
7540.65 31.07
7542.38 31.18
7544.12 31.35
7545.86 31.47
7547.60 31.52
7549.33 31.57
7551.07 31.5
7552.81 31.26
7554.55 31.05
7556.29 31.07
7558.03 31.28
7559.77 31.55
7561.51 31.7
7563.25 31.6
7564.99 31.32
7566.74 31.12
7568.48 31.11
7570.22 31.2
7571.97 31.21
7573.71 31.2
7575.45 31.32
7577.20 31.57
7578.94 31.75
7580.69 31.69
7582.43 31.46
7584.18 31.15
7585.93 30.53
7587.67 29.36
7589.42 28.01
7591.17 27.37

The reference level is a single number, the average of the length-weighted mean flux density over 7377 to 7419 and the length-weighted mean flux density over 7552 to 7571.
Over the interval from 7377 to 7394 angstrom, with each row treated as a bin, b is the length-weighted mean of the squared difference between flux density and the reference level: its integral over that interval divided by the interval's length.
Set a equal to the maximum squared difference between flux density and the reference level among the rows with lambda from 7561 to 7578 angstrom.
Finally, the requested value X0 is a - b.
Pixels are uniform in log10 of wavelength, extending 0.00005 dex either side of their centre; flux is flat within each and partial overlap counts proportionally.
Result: 1.04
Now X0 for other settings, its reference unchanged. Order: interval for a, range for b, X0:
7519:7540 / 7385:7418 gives 0.98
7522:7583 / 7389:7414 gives 1.31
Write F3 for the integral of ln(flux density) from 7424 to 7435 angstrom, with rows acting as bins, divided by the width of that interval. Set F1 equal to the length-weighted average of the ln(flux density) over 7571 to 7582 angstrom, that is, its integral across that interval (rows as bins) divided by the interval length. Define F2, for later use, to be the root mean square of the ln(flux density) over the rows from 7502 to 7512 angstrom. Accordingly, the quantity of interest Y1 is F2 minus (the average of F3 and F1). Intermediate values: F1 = 3.45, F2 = 3.41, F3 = 3.367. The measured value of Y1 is 0.000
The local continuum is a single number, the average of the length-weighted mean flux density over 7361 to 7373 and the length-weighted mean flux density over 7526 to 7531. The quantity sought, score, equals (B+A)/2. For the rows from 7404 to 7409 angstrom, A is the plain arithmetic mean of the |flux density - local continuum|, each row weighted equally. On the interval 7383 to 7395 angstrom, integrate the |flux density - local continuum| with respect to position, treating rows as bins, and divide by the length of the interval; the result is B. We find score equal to 0.3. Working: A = 0.3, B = 0.2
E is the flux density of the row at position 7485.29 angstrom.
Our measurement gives 30.6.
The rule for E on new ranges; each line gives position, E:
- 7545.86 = 31.47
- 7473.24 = 30.14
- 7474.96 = 29.95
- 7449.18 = 29.5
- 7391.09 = 28.79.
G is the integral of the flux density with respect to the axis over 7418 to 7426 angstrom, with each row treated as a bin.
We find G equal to 232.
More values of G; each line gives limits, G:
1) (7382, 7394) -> 347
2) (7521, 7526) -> 154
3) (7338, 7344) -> 161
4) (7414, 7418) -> 115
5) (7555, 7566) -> 345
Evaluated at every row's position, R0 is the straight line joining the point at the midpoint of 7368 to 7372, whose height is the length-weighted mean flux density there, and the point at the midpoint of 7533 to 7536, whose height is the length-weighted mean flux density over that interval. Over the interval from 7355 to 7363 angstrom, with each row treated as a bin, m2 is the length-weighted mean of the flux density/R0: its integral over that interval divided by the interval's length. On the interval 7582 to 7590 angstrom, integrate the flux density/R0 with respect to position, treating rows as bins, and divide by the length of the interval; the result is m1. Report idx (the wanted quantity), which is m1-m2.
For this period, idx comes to -0.01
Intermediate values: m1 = 0.94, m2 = 0.952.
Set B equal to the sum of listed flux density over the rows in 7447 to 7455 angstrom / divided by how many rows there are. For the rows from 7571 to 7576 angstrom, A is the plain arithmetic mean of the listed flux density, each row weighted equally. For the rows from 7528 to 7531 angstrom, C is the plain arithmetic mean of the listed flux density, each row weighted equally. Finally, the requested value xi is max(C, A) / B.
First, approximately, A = 31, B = 29.8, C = 30.4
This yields 1.05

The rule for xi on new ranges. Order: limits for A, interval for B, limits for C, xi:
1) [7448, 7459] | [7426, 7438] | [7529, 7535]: 1.06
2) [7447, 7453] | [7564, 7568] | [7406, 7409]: 0.95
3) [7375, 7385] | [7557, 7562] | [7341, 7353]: 0.89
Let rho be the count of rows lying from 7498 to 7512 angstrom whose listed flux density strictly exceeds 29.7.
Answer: 7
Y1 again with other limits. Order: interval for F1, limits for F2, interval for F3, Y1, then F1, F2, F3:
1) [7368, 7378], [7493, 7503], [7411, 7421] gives 0.089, 3.32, 3.43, 3.360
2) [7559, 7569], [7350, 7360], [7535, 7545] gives -0.167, 3.45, 3.27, 3.437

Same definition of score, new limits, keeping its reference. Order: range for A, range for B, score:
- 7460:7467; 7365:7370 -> 1.1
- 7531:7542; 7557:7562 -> 2.4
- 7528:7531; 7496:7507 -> 1.7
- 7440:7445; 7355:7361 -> 1.5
